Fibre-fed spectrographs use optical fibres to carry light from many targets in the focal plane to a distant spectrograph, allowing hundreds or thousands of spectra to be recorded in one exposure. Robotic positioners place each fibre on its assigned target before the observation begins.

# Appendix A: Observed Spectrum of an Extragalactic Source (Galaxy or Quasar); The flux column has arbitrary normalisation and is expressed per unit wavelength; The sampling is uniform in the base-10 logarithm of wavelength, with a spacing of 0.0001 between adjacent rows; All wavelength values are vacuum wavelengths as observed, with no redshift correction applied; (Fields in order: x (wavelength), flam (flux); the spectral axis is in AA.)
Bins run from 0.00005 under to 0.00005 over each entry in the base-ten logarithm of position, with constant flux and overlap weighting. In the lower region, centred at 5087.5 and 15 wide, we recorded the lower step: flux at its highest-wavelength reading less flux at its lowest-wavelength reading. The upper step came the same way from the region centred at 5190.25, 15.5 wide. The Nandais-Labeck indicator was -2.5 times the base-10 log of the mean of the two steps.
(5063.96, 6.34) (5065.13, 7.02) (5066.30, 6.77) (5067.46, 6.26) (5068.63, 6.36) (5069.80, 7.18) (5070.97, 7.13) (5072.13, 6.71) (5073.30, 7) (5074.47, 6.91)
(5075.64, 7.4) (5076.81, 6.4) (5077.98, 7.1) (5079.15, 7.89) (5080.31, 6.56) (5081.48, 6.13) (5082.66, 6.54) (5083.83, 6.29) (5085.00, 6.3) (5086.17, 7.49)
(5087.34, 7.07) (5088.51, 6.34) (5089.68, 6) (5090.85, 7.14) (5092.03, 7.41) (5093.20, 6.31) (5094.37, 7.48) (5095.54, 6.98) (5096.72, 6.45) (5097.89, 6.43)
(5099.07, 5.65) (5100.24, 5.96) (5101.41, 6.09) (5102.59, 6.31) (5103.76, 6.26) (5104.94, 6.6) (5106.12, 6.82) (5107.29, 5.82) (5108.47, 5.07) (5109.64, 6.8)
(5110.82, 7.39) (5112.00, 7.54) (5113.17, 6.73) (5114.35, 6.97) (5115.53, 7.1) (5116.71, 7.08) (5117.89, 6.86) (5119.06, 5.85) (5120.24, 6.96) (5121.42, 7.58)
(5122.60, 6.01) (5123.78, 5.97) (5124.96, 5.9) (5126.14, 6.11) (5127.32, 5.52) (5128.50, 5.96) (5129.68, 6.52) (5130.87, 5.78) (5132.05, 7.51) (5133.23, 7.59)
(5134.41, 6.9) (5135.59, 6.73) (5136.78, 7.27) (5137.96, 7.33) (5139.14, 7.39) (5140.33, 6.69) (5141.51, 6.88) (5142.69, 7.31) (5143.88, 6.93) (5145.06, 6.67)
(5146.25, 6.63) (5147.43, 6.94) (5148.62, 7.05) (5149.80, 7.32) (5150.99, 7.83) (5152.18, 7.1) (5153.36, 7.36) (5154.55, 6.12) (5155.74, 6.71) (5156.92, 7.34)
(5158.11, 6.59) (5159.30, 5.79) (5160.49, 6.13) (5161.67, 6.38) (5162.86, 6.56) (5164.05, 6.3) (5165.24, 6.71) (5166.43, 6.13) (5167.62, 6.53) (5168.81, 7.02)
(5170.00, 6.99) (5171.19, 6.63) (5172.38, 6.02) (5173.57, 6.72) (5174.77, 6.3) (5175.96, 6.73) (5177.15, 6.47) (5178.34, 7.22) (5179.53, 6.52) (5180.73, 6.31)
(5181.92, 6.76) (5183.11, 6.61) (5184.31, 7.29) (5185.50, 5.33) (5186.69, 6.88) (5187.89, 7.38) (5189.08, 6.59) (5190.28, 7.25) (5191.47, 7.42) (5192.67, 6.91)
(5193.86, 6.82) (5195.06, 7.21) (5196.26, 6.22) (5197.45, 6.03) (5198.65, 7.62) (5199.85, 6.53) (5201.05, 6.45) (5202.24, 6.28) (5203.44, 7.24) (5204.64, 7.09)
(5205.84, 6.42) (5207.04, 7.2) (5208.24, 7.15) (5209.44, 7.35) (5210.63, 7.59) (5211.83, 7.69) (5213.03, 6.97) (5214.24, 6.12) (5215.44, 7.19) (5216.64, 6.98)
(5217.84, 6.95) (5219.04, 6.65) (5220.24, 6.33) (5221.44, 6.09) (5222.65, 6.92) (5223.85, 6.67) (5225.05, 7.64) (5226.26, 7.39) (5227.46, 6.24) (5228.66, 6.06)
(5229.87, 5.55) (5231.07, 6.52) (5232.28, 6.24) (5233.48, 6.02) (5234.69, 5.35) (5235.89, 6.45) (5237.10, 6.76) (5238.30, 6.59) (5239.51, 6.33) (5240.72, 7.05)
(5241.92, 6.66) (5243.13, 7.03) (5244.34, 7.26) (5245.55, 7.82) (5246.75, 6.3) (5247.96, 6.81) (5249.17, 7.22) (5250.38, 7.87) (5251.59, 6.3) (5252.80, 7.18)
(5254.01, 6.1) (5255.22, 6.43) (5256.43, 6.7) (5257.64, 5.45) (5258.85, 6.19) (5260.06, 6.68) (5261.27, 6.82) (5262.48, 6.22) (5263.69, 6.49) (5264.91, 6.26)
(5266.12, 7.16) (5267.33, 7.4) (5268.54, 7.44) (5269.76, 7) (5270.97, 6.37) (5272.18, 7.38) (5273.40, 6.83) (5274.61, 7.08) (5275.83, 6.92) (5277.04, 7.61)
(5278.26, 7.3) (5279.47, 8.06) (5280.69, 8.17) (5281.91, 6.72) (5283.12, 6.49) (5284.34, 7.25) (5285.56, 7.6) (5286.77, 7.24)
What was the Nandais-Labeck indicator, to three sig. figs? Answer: 1.92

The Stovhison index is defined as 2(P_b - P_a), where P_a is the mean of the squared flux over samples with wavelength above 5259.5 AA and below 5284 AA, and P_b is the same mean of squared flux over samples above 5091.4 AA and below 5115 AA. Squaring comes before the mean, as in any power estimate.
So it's -12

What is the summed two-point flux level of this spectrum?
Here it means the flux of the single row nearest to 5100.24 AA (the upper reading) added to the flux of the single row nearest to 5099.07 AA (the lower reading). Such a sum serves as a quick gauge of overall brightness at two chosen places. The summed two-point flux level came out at 11.6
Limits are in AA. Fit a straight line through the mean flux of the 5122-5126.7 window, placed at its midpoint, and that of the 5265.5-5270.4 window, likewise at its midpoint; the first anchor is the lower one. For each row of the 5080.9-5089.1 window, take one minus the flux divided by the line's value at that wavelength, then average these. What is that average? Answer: -0.17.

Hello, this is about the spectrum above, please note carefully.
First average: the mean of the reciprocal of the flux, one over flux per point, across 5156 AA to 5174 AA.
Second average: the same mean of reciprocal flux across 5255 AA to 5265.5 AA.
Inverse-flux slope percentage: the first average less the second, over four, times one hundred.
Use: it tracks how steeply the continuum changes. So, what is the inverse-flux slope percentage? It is -0.10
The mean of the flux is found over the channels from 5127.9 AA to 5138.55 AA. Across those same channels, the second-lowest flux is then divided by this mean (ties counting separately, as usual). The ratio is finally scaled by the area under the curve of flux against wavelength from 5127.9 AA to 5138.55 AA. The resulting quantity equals 63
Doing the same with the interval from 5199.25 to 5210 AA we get 69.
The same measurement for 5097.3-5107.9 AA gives 62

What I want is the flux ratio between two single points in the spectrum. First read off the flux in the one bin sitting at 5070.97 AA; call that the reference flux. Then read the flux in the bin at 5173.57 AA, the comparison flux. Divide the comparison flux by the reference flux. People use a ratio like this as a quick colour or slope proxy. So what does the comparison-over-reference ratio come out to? 0.94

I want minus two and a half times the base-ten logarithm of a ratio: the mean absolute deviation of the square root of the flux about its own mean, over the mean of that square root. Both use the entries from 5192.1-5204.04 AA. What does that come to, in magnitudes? 3.74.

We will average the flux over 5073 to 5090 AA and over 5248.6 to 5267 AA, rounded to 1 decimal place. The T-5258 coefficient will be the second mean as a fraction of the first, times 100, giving 97.7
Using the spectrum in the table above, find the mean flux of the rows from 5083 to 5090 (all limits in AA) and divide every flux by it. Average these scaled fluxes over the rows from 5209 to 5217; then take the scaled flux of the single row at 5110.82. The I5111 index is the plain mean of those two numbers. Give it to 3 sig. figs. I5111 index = 1.10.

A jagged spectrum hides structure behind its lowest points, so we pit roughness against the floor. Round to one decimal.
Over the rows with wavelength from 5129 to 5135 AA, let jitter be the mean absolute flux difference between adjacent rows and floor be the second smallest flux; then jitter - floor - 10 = -15.7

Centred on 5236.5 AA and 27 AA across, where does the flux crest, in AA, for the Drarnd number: 5245.55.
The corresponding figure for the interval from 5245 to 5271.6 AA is 5250.38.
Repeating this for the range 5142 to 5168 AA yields 5150.99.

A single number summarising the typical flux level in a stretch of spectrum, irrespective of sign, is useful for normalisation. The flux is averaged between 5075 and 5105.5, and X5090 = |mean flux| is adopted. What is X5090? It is 6.64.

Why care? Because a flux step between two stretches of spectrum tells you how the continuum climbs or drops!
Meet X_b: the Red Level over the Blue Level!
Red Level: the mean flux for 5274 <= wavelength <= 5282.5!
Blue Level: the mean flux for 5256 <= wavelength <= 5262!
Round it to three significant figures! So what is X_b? 1.16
